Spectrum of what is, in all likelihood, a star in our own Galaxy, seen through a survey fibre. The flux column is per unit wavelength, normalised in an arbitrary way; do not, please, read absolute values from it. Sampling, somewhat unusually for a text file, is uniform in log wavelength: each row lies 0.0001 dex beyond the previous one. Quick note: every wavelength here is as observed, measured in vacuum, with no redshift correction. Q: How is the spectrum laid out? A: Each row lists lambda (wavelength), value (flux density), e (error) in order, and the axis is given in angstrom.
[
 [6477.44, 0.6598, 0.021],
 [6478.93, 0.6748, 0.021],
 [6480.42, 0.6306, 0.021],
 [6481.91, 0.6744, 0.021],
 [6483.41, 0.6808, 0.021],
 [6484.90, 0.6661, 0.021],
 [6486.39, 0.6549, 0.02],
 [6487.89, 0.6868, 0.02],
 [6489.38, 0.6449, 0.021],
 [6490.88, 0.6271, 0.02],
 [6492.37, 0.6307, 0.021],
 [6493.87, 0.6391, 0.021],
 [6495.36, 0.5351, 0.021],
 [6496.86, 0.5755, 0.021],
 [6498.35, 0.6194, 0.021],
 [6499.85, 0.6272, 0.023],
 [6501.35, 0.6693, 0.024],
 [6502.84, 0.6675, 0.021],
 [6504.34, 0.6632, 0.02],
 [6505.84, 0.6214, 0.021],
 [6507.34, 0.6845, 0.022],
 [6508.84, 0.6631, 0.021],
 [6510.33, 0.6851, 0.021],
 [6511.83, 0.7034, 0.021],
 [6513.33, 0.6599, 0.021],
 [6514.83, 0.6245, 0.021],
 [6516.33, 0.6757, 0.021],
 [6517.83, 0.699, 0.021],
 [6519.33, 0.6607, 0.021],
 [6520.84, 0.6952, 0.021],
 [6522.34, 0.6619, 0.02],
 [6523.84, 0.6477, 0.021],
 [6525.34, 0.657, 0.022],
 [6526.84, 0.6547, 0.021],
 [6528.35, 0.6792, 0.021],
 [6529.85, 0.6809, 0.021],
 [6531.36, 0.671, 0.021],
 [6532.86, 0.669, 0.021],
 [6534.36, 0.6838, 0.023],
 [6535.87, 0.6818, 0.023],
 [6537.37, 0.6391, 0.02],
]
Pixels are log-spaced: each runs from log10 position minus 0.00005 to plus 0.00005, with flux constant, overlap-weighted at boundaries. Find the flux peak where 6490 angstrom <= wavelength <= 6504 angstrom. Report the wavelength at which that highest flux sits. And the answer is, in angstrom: 6501.35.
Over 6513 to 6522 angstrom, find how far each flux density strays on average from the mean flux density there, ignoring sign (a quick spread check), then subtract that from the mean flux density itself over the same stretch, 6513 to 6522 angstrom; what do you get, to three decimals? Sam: 0.648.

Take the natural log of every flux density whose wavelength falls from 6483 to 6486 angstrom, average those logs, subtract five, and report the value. -5.40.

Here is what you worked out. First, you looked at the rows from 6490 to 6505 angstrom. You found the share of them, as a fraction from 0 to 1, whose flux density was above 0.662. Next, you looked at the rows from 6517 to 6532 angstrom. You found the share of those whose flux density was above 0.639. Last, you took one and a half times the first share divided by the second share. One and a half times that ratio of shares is 0.45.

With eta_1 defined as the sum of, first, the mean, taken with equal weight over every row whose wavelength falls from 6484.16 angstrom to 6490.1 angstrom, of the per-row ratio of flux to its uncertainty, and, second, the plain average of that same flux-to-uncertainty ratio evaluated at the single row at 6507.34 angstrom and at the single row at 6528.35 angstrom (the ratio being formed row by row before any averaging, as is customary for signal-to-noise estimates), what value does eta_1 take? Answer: 64.1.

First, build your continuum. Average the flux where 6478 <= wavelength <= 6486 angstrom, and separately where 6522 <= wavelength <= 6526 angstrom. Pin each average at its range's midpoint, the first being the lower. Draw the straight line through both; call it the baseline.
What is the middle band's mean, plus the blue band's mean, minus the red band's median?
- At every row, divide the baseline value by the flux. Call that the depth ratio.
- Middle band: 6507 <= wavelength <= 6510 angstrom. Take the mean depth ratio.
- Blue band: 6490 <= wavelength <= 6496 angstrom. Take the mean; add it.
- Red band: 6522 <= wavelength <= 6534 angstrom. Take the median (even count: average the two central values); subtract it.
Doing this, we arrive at 1.09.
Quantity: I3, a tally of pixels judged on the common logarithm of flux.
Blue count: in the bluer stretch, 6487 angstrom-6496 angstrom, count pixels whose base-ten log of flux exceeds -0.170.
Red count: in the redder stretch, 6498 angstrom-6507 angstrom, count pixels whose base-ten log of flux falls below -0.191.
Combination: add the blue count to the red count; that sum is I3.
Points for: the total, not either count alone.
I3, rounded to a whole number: 4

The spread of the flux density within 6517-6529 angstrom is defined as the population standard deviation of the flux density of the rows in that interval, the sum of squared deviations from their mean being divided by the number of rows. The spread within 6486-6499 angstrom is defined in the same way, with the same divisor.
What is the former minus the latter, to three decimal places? -0.024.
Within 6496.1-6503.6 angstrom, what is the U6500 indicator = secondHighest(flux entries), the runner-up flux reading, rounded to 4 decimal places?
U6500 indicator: 0.6675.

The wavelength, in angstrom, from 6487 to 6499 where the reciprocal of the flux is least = 6487.89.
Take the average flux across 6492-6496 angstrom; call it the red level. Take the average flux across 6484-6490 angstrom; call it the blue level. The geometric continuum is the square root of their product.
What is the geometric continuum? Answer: 0.632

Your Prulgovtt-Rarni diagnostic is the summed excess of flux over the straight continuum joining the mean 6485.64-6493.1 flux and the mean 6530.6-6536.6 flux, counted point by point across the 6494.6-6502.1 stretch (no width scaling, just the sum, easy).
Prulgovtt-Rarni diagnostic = -0.25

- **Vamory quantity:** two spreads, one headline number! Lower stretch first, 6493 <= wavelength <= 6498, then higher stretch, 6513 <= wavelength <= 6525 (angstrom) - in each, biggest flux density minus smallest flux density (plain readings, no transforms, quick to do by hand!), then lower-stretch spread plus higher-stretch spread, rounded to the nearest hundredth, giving 0.18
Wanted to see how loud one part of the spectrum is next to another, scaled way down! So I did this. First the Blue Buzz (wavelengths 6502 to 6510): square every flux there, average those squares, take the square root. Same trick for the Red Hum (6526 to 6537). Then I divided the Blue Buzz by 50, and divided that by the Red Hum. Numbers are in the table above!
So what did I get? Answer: 0.0196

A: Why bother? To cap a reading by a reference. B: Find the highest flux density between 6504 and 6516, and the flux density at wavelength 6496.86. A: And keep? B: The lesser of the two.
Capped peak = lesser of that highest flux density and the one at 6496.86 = 0.58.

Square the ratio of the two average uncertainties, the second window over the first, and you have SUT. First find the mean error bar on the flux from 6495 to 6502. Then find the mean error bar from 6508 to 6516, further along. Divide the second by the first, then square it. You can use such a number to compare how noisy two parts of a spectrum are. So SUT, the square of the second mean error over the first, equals 0.91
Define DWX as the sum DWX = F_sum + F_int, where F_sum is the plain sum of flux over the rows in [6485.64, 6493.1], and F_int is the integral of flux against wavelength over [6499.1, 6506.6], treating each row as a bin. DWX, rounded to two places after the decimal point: 8.11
